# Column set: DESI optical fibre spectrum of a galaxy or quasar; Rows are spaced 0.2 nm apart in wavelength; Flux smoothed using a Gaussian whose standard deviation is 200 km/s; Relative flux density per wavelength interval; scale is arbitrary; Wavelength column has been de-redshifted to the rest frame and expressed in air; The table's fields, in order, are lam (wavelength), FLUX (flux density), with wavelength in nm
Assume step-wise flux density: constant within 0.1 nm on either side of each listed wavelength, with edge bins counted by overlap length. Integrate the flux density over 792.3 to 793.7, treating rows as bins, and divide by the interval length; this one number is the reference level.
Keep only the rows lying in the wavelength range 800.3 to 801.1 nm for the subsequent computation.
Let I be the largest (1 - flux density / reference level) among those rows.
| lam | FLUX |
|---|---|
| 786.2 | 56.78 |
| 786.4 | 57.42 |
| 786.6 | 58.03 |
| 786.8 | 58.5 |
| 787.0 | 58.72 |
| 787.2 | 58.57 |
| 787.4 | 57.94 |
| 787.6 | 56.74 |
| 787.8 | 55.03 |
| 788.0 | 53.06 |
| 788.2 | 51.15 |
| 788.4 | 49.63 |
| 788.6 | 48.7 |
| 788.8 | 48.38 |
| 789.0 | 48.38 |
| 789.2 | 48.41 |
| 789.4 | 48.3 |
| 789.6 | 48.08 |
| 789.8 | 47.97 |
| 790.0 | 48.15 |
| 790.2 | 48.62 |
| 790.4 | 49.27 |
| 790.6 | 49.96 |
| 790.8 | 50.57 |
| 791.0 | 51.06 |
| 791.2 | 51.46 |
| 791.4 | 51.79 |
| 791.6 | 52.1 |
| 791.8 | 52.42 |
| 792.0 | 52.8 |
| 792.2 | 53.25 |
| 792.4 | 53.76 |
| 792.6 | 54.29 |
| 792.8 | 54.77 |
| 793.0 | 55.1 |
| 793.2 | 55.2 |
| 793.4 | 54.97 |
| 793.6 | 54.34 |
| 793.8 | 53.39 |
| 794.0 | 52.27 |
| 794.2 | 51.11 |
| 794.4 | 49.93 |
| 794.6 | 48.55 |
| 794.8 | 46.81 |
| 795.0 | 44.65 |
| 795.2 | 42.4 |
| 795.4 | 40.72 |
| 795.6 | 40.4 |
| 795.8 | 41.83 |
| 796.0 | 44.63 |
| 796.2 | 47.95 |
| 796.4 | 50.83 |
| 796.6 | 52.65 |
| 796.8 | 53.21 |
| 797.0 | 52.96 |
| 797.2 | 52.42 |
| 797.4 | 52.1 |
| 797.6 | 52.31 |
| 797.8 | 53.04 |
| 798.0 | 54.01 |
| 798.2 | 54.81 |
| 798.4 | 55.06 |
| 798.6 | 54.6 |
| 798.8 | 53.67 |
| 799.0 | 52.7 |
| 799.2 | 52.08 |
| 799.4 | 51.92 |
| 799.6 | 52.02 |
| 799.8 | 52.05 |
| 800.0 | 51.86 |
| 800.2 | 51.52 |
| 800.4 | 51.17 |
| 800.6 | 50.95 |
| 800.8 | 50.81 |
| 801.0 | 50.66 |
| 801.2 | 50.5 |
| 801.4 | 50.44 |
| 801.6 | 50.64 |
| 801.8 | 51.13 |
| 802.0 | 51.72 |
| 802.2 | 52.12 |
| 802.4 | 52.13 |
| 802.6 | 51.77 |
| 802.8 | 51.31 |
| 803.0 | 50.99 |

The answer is 0.07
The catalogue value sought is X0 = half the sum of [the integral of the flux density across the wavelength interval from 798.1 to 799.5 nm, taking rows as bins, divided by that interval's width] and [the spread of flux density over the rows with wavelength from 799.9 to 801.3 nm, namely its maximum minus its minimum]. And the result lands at 27.5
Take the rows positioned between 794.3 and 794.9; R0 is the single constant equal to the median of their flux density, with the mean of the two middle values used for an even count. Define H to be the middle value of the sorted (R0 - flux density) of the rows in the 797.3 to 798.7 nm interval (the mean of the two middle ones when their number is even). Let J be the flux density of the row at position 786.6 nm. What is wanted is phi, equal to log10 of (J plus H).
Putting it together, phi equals 1.72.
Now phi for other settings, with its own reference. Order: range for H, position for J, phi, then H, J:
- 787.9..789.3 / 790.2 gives 1.69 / 0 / 48.62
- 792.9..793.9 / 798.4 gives 1.69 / -6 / 55.06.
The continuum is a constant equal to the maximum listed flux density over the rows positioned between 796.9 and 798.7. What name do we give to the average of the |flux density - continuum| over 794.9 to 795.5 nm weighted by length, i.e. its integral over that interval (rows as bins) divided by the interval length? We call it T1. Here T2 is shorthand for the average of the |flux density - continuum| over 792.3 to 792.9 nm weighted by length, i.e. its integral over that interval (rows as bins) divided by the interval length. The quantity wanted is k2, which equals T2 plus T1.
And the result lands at 13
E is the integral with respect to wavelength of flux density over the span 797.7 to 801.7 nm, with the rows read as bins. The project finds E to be 209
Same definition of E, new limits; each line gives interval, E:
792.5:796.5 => 197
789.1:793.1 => 204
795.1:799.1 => 200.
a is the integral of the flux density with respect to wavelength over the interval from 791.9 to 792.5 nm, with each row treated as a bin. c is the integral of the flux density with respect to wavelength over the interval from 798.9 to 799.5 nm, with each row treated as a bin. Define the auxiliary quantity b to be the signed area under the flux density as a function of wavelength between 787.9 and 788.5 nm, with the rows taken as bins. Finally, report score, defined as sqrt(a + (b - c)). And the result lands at 5.6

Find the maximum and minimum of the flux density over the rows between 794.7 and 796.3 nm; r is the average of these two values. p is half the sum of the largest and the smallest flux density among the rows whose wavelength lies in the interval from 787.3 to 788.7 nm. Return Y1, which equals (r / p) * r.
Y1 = 37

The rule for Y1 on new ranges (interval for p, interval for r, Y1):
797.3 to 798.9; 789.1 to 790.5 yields 44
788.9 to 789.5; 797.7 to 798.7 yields 60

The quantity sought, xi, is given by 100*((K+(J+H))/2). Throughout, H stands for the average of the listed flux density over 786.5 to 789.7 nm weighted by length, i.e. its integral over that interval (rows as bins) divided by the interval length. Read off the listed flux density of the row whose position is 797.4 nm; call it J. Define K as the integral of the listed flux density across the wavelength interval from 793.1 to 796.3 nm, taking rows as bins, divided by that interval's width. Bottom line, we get 7657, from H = 53.0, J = 52.1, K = 48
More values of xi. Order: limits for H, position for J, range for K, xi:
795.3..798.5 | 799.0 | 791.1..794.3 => 7797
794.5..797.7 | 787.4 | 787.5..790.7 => 7785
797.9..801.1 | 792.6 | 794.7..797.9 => 7742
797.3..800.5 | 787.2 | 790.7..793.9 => 8229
